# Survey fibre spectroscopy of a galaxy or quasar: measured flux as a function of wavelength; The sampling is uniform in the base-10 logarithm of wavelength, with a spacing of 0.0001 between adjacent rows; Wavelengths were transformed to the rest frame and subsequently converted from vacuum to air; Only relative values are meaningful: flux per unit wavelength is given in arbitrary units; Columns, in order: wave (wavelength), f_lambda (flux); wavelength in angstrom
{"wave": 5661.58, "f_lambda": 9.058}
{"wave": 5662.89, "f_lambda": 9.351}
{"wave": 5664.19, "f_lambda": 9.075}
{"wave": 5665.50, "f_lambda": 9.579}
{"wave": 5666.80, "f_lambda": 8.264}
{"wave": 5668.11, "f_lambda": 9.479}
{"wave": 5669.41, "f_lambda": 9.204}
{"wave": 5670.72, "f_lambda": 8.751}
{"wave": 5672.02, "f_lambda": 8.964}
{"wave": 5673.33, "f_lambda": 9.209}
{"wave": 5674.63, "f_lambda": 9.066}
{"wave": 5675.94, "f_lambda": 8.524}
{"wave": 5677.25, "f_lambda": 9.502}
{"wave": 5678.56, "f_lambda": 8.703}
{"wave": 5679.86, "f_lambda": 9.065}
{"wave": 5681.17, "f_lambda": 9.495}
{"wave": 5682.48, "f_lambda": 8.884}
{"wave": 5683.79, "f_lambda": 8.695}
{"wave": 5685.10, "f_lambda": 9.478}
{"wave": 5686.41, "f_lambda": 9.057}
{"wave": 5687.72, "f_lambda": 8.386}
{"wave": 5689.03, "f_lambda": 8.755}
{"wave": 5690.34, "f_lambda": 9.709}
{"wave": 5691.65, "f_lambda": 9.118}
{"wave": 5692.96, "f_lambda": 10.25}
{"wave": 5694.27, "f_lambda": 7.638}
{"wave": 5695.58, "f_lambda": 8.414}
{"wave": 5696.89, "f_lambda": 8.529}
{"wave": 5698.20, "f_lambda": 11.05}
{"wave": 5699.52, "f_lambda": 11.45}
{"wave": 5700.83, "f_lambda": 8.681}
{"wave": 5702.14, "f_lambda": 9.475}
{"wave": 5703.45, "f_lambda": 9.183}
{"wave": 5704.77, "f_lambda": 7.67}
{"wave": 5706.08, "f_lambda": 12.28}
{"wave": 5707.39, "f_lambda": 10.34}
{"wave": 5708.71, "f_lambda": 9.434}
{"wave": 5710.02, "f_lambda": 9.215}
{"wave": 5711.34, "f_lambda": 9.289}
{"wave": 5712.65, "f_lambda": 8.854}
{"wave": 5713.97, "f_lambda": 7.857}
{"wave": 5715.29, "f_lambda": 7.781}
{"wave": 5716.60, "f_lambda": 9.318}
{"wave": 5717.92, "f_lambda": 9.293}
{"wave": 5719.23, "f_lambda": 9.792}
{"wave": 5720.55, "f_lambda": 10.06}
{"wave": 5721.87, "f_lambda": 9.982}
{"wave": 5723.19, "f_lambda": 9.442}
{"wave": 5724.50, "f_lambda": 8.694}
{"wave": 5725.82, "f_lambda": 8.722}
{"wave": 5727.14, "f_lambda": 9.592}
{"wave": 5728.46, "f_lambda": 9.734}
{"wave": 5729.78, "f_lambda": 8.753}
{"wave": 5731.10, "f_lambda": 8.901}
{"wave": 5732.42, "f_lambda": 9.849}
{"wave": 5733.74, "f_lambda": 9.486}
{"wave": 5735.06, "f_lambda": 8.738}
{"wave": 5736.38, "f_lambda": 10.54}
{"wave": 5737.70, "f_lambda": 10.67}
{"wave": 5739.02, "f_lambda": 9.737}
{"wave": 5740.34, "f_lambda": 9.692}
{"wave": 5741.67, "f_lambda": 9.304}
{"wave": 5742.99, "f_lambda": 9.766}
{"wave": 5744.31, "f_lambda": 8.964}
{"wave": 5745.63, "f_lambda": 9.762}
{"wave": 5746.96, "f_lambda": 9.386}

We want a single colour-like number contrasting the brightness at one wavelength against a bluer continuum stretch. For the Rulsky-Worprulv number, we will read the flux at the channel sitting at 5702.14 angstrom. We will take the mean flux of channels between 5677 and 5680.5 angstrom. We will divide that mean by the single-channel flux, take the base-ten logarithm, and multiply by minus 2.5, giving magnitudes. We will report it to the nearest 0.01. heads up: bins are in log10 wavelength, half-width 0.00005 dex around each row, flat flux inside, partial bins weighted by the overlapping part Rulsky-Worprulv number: 0.05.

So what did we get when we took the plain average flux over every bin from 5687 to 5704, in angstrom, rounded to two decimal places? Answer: 9.28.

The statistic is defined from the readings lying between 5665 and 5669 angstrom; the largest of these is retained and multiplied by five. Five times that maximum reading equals 47.9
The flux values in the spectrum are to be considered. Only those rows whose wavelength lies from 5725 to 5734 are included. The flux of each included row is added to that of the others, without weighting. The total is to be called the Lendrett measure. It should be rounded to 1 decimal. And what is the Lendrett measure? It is 65.0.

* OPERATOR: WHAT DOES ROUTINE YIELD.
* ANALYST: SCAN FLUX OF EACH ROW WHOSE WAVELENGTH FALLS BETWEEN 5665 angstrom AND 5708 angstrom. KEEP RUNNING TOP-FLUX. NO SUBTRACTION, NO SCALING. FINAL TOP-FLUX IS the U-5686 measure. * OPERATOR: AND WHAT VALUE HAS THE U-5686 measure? 12.28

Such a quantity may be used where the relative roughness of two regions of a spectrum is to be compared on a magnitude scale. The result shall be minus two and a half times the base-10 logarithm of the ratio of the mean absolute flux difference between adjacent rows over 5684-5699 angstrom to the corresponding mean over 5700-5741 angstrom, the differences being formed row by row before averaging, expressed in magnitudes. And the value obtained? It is -0.32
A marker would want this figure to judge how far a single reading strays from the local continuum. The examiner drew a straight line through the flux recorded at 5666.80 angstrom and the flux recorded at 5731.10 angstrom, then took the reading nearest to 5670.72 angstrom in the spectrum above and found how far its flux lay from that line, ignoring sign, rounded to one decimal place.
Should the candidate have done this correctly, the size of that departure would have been 0.4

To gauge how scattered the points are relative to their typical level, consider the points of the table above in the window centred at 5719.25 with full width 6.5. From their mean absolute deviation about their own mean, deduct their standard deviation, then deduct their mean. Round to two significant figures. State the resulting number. -9.7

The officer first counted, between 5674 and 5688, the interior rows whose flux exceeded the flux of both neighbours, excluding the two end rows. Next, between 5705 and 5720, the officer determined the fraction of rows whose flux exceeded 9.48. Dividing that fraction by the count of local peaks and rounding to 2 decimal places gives 0.09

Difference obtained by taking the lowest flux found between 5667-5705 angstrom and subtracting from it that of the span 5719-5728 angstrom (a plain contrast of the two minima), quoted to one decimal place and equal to -1.1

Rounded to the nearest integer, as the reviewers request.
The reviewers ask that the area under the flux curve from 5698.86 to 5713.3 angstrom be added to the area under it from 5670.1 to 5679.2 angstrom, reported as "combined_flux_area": 221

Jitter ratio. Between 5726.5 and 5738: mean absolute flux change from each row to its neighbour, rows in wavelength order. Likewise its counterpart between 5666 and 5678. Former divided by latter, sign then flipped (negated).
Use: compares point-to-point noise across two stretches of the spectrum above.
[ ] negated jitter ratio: -1.3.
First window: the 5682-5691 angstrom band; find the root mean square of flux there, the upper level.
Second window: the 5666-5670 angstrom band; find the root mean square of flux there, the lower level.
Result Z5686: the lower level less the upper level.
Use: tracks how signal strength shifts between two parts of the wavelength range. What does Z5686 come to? -0.01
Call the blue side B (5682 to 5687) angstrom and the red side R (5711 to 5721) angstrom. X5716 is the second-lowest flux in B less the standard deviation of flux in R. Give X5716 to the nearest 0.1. 8.1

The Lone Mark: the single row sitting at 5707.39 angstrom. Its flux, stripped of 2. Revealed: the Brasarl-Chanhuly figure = 8.3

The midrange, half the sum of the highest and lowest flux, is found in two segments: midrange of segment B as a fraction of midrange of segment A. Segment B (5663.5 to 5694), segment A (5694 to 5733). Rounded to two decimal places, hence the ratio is 0.93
